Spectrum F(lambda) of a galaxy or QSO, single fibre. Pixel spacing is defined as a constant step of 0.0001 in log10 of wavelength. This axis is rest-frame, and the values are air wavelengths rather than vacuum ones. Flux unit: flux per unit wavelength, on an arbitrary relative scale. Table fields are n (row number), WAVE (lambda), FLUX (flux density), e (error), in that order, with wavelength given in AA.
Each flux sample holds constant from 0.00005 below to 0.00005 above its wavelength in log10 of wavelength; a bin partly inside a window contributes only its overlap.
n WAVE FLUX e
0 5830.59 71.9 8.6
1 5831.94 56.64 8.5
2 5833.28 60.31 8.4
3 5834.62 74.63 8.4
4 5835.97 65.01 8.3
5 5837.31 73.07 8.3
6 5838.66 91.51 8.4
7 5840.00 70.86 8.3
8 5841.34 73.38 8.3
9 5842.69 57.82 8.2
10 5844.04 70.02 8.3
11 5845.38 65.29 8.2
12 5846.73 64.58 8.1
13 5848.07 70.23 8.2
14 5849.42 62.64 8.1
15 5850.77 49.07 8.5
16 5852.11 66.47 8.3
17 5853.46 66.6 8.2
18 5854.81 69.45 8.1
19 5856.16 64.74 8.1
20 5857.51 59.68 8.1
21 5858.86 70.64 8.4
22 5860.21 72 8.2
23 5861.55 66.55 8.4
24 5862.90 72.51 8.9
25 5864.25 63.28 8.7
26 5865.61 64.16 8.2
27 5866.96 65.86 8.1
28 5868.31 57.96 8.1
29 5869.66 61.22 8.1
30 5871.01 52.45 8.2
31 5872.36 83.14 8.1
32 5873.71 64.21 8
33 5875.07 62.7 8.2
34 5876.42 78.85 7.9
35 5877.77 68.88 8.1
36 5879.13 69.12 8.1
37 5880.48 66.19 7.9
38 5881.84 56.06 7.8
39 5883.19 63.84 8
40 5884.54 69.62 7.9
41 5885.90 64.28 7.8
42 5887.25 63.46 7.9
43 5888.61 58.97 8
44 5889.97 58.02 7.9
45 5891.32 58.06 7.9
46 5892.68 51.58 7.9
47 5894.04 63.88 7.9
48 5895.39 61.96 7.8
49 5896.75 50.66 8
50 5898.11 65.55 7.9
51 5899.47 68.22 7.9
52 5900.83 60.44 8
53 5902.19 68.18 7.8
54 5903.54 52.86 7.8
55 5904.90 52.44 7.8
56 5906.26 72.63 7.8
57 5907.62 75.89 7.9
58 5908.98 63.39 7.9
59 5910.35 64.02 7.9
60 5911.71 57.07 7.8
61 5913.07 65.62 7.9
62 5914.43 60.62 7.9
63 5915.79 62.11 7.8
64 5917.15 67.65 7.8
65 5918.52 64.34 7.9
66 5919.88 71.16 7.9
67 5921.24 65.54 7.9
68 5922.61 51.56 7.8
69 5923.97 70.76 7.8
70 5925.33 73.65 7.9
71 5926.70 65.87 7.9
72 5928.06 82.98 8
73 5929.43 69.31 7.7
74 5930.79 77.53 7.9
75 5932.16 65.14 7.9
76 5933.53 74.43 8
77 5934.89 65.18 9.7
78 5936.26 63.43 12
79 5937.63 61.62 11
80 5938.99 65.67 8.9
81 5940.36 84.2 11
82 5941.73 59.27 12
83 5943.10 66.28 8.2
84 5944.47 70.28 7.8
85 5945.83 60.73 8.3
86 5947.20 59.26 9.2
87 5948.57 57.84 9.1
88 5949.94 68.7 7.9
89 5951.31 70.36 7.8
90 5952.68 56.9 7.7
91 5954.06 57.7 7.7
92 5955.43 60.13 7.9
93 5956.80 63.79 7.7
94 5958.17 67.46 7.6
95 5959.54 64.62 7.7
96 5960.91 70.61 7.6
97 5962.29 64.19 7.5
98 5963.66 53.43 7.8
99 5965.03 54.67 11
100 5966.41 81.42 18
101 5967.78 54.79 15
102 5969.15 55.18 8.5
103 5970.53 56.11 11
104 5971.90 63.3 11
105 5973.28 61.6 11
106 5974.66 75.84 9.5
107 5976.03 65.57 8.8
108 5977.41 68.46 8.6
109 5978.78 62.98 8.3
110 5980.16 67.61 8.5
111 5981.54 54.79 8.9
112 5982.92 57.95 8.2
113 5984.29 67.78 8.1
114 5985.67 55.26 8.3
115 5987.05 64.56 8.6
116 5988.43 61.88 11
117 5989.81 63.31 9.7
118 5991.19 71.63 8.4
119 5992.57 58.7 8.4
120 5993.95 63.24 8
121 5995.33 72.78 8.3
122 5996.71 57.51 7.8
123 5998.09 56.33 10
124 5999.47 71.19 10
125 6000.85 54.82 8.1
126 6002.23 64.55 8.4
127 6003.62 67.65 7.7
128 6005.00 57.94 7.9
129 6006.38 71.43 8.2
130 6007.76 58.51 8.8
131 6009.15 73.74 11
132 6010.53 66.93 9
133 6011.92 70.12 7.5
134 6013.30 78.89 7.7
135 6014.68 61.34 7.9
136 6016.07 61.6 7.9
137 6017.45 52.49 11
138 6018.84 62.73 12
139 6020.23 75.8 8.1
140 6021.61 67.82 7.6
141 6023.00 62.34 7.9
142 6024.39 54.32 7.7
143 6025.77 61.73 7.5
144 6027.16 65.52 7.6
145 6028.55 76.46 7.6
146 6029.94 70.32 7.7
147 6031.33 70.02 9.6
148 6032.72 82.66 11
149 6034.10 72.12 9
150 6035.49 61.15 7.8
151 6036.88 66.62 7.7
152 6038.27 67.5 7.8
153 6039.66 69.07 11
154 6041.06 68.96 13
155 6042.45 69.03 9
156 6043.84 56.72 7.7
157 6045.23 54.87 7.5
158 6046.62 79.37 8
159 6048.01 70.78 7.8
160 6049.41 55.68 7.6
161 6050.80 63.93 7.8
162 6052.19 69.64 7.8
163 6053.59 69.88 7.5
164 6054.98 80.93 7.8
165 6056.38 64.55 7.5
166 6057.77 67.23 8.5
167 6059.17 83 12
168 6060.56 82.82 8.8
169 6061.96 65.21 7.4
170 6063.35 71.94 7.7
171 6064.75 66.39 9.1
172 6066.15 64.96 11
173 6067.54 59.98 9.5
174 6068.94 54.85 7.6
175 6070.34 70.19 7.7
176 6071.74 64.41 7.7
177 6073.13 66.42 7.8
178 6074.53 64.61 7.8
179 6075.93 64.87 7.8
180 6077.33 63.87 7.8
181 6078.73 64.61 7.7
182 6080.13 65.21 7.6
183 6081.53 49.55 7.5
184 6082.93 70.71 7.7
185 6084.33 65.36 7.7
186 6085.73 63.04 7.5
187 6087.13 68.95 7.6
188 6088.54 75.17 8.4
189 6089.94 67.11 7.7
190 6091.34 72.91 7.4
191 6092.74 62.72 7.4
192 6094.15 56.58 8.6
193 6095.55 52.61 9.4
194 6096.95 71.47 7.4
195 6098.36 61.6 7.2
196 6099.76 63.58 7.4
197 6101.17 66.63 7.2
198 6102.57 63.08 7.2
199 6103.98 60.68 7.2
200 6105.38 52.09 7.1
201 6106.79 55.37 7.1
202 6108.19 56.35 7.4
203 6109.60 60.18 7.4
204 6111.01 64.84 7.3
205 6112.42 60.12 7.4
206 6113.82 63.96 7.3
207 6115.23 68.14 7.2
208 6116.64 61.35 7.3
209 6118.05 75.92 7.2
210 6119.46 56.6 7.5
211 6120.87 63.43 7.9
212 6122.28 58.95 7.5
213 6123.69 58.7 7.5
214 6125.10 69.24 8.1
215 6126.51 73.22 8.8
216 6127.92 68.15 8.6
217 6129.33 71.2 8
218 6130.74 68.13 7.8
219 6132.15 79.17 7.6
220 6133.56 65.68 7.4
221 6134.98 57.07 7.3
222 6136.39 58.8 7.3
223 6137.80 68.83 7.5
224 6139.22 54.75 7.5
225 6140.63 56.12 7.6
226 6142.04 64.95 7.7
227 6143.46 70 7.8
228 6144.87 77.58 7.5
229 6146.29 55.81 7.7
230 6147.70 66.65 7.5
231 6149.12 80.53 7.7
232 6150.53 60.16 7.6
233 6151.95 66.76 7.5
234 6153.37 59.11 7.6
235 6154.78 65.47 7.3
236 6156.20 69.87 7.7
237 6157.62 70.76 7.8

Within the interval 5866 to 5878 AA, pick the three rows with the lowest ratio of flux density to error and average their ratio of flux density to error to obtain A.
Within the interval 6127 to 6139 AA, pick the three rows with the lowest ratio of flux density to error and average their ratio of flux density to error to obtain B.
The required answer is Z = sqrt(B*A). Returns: 7.5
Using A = 7.04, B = 7.9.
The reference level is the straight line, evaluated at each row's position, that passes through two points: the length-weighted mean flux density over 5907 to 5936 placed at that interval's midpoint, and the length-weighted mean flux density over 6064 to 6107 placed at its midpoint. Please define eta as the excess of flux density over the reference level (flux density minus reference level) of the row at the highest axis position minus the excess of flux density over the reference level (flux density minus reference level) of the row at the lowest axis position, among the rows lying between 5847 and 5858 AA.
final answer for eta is -10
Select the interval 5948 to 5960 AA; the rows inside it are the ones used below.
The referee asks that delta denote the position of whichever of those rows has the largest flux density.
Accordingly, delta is 5951.31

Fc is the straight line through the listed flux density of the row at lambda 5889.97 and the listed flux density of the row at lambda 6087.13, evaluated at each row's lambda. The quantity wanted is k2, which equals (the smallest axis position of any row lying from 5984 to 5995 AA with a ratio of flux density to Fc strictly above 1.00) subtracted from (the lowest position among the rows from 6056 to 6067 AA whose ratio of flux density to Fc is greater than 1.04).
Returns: 74.9 AA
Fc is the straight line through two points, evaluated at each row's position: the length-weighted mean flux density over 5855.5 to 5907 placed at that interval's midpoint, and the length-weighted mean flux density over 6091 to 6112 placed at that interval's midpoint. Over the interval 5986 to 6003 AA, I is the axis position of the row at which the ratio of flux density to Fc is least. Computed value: 6000.85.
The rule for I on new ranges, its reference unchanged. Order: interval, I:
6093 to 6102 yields 6095.55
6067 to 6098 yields 6081.53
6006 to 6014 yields 6007.76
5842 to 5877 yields 5850.77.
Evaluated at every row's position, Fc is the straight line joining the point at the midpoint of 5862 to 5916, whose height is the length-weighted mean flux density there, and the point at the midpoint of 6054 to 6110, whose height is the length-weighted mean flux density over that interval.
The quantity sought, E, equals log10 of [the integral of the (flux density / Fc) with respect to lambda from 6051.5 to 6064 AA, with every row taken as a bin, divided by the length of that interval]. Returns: 0.050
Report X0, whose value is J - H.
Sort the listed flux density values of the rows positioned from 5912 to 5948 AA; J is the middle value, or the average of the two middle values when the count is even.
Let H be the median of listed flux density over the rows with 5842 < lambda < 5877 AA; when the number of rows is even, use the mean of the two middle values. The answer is 1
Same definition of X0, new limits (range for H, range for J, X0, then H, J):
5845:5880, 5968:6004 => -2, 65.6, 63.3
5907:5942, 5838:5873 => 1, 65.6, 66.2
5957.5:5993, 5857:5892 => 1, 63.3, 64.2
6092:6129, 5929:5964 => 3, 62.2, 64.9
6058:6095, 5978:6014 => -1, 65.2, 63.9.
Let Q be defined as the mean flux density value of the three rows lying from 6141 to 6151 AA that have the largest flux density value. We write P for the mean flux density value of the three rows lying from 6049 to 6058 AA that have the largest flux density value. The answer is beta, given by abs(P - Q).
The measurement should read 3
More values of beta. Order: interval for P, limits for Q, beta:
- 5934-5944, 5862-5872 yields 5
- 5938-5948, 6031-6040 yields 1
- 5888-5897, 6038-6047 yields 11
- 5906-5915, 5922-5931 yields 7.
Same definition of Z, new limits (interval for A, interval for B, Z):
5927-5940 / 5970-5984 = 5.7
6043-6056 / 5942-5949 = 7.0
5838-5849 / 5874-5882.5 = 7.7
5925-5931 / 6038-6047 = 7.5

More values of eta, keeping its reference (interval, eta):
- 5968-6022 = 14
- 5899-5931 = 10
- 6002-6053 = 6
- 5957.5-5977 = -1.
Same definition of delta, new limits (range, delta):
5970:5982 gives 5974.66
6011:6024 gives 6013.30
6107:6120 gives 6118.05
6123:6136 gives 6132.15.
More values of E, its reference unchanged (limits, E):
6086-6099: 0.001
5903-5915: -0.006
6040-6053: 0.005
